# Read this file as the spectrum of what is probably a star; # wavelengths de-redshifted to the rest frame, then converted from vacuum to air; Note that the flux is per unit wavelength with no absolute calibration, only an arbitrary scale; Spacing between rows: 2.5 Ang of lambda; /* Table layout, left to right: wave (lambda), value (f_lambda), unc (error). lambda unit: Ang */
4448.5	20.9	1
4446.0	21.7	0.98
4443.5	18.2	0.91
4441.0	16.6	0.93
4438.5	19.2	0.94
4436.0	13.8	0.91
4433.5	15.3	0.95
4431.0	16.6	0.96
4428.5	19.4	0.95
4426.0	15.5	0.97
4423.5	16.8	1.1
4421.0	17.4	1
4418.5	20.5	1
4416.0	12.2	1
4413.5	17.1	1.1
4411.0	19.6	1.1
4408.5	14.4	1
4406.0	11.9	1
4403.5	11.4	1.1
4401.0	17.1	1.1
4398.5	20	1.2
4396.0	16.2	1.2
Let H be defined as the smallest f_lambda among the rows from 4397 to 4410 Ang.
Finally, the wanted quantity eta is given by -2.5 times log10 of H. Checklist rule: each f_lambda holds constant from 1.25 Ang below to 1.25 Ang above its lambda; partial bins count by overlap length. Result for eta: -2.64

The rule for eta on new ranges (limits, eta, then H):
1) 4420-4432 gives -2.98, 15.5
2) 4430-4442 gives -2.85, 13.8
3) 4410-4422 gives -2.72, 12.2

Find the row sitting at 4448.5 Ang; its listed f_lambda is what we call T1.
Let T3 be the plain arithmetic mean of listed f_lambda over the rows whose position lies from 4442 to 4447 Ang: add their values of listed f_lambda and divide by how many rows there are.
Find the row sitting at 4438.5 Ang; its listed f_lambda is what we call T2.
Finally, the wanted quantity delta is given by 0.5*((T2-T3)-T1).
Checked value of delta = -10.8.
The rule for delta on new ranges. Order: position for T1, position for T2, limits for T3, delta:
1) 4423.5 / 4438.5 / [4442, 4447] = -8.8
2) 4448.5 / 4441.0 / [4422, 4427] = -10.2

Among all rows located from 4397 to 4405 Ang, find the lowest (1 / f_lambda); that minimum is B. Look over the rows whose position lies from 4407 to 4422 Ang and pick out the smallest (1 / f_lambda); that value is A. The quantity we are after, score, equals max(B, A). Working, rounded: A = 0.0488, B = 0.0500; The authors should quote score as 0.0500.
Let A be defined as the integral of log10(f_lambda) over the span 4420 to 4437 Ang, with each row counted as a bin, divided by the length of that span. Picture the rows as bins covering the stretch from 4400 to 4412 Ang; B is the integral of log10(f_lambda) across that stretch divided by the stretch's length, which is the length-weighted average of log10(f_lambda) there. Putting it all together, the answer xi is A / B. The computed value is 1.05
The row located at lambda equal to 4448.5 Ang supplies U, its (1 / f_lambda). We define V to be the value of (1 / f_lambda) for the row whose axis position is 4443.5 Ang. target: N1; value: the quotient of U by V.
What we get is 0.87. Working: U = 0.048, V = 0.055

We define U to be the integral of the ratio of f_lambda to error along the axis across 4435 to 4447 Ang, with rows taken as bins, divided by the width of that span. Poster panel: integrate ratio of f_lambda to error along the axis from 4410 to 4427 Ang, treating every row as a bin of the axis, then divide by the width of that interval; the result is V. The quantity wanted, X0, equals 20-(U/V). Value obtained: 18.8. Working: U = 19.1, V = 16.4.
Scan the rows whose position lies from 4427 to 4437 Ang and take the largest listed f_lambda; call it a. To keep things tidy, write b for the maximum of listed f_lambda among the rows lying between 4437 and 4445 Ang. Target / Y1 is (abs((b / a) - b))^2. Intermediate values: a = 19.4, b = 19.2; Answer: 332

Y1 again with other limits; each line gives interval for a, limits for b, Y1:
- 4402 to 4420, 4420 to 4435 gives 341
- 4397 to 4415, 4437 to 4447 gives 425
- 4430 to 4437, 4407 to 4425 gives 371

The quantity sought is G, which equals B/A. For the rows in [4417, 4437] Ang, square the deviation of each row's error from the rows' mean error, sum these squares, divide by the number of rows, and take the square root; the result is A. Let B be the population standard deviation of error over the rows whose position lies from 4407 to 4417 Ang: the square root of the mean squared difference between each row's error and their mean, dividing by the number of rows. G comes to 0.9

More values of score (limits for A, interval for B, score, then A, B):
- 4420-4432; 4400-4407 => 0.0585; 0.0515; 0.0585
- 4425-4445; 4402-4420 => 0.0515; 0.0515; 0.0488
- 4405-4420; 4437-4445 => 0.0521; 0.0488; 0.0521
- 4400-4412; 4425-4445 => 0.0515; 0.0510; 0.0515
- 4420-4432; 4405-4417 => 0.0515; 0.0515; 0.0510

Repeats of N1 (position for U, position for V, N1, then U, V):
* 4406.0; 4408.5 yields 1.21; 0.084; 0.069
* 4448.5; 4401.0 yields 0.82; 0.048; 0.058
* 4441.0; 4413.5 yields 1.03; 0.060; 0.058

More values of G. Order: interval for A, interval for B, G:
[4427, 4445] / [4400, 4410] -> 2.7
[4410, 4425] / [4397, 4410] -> 1.5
